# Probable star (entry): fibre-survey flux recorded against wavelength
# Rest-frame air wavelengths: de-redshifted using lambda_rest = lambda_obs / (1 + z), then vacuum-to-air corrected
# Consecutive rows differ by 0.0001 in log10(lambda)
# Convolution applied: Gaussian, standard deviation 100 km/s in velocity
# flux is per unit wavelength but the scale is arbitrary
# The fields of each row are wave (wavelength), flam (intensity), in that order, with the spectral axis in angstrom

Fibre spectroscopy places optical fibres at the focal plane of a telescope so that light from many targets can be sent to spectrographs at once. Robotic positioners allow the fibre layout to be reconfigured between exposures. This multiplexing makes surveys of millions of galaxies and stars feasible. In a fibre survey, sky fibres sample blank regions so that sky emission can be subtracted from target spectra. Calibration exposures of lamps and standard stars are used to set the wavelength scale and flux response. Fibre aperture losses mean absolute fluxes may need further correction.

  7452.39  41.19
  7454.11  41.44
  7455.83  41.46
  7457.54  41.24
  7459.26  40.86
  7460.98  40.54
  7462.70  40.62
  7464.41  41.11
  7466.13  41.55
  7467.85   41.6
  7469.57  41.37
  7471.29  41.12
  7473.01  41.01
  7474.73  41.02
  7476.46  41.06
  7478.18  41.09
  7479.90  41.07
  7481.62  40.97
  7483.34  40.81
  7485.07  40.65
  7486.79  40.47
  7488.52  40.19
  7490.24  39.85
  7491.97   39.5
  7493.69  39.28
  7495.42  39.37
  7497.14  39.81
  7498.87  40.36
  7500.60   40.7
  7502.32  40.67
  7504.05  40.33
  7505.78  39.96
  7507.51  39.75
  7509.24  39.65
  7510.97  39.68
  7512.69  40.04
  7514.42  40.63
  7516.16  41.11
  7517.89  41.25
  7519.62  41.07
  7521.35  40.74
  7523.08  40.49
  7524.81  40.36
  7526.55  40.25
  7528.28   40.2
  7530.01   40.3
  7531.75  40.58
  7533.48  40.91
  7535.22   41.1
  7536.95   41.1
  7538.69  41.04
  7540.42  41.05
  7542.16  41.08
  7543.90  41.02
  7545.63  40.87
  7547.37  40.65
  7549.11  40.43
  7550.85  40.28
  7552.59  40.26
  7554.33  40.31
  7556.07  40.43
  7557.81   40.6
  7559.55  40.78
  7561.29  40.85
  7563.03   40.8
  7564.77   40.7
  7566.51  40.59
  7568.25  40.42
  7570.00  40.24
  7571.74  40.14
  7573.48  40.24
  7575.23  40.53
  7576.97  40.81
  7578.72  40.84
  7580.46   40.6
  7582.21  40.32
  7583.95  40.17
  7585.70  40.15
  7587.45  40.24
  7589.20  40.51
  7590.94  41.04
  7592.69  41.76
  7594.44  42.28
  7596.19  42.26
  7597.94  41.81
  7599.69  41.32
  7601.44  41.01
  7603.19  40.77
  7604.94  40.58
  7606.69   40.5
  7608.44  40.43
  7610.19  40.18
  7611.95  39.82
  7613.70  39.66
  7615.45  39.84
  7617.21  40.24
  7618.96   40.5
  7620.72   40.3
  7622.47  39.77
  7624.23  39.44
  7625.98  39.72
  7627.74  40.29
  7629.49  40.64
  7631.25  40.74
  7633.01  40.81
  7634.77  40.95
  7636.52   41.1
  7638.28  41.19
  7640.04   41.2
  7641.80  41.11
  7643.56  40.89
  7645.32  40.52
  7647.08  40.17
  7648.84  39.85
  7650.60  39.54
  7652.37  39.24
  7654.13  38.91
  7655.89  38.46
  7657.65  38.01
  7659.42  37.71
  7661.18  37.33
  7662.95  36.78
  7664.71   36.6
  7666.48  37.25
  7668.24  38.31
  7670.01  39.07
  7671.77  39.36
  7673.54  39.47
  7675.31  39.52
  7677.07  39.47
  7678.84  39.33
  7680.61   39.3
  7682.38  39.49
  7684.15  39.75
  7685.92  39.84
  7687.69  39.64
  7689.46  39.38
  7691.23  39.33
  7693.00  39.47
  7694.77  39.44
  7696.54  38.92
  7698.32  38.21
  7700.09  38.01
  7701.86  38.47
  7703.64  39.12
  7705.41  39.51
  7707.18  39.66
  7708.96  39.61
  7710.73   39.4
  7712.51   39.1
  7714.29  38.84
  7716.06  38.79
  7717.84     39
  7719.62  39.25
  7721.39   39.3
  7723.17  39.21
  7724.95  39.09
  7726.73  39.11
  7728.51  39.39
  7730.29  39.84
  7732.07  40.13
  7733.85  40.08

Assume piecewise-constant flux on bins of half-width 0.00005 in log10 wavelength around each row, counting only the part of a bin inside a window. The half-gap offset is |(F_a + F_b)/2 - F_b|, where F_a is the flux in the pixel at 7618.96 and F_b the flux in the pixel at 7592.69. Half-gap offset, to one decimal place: 0.6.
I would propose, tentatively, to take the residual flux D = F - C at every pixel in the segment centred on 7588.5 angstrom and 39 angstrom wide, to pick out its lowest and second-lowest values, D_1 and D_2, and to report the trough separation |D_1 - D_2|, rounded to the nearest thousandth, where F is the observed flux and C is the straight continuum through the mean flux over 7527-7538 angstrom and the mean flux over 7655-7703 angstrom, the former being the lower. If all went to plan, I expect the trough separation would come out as 0.077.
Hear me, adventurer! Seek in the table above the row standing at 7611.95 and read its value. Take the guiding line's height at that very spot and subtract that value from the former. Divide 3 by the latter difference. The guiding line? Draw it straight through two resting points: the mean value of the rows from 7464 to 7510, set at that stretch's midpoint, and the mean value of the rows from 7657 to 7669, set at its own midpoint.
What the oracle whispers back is -2.0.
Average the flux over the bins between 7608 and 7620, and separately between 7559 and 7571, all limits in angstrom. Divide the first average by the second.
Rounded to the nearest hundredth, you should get 0.99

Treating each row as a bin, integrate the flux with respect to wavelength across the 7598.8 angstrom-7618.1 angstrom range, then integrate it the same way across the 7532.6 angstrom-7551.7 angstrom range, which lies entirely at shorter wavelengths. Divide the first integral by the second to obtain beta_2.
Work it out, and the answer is 1.00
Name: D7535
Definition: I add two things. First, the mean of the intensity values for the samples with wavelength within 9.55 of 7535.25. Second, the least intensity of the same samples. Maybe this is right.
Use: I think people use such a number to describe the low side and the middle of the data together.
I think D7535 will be 81.0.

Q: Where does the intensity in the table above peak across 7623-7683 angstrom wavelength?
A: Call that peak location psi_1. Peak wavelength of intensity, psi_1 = 7640.04 angstrom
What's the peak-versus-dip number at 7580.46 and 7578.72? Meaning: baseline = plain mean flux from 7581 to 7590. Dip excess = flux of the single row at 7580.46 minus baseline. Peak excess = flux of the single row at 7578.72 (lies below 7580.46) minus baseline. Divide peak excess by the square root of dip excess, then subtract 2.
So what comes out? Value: -1.0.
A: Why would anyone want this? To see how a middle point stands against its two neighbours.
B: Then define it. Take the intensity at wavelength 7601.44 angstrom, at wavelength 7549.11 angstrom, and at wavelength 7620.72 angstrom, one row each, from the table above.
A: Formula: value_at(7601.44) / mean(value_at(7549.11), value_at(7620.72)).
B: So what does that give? 1.016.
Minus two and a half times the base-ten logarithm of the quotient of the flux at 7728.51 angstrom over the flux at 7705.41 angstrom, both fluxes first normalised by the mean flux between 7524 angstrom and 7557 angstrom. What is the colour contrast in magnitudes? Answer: 0.003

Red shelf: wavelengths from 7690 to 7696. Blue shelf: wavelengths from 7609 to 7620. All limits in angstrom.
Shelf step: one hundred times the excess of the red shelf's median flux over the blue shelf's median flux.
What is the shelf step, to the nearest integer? -57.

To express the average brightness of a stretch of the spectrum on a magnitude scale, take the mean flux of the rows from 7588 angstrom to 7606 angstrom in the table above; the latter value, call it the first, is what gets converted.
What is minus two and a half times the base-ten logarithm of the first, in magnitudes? -4.04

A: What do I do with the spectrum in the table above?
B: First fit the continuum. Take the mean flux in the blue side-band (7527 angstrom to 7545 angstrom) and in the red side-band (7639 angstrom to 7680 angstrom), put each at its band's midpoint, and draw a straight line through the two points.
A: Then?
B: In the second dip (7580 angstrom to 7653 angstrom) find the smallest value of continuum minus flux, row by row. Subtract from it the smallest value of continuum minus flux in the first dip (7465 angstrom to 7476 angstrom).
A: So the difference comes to -2.5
